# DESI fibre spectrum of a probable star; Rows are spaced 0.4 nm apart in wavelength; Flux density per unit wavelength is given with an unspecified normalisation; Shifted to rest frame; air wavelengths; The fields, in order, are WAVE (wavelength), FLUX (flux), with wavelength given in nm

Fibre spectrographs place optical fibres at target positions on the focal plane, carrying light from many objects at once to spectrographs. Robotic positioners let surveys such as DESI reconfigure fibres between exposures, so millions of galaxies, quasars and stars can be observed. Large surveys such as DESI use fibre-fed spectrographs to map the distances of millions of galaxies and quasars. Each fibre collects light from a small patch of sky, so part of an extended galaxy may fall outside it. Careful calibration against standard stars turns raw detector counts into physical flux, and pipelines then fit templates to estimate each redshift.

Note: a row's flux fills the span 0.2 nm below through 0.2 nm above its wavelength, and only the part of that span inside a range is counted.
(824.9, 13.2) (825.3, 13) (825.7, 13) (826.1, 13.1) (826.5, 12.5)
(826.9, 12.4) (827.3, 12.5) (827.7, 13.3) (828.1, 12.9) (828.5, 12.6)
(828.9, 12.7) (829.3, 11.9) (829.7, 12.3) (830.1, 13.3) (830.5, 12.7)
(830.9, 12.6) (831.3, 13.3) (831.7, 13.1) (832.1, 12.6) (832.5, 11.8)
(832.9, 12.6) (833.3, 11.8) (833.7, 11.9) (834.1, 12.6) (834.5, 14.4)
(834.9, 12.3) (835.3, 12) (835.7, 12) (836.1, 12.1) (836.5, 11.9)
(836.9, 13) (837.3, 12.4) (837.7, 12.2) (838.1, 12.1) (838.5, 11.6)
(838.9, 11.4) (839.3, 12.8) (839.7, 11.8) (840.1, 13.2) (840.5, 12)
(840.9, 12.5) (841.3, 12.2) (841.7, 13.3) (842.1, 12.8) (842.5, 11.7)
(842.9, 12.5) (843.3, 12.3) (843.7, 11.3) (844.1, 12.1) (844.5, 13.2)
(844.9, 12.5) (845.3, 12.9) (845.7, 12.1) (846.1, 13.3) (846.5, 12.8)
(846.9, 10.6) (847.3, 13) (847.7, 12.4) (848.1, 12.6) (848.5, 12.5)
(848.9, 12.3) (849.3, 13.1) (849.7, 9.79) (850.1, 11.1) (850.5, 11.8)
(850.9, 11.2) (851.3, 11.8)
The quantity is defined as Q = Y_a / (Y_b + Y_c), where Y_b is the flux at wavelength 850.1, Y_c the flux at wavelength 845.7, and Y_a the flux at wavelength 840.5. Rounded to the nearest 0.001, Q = 0.517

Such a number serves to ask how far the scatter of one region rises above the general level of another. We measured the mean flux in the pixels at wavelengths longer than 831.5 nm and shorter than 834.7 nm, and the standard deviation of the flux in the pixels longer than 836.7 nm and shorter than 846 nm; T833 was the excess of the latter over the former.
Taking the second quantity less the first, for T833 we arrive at -12.0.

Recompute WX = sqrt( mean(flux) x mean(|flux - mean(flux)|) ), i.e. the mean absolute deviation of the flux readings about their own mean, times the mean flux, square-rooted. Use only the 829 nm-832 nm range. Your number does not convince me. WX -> 2.3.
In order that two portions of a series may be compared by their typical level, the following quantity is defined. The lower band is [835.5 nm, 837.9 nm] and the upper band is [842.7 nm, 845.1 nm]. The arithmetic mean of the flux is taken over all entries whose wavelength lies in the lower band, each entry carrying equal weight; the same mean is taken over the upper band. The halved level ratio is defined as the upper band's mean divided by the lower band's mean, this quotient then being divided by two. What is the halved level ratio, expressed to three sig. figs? 0.502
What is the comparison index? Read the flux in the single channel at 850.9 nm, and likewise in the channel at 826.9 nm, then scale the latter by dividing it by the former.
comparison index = 1.11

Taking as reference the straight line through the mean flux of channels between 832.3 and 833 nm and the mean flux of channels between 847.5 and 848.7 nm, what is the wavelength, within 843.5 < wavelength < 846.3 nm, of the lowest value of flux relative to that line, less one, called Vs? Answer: 843.7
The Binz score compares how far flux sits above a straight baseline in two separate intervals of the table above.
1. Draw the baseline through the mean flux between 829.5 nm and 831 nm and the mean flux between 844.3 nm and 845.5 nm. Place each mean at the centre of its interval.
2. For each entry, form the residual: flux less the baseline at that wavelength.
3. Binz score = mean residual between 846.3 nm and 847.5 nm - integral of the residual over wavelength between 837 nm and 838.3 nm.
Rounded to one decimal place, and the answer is -0.1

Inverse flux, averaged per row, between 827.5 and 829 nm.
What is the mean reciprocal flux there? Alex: 0.078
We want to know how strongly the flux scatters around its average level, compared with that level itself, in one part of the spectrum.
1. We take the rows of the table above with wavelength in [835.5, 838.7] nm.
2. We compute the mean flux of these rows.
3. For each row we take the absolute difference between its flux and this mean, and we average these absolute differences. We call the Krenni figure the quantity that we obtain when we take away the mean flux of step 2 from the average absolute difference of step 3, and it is -11.9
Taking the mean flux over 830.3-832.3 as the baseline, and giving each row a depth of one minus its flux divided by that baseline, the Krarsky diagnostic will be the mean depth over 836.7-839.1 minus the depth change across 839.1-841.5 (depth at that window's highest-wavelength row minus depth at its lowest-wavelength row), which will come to 0.01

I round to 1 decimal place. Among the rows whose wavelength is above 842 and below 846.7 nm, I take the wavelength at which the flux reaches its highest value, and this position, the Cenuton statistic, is 846.1 nm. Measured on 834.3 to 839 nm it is 834.5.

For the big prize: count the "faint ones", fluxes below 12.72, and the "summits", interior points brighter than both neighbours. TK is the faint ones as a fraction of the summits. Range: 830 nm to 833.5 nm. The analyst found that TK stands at 3.0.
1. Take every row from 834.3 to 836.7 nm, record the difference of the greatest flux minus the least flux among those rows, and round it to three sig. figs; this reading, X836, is 2.50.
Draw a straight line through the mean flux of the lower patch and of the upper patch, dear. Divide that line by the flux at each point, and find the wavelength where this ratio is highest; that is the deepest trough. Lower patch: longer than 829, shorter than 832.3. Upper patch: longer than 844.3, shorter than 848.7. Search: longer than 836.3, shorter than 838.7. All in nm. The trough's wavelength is 838.5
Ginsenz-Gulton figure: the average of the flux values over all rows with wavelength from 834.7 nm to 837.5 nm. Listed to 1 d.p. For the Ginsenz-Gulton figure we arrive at 12.2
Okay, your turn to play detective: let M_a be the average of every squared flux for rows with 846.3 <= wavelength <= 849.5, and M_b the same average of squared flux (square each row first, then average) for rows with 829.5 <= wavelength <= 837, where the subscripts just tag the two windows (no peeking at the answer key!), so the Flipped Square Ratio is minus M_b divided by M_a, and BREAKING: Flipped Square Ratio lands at -1.02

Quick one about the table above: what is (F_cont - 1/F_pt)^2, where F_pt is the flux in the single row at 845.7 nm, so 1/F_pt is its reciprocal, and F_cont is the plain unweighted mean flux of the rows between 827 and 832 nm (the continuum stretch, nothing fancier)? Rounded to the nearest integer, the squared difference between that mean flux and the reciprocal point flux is 161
